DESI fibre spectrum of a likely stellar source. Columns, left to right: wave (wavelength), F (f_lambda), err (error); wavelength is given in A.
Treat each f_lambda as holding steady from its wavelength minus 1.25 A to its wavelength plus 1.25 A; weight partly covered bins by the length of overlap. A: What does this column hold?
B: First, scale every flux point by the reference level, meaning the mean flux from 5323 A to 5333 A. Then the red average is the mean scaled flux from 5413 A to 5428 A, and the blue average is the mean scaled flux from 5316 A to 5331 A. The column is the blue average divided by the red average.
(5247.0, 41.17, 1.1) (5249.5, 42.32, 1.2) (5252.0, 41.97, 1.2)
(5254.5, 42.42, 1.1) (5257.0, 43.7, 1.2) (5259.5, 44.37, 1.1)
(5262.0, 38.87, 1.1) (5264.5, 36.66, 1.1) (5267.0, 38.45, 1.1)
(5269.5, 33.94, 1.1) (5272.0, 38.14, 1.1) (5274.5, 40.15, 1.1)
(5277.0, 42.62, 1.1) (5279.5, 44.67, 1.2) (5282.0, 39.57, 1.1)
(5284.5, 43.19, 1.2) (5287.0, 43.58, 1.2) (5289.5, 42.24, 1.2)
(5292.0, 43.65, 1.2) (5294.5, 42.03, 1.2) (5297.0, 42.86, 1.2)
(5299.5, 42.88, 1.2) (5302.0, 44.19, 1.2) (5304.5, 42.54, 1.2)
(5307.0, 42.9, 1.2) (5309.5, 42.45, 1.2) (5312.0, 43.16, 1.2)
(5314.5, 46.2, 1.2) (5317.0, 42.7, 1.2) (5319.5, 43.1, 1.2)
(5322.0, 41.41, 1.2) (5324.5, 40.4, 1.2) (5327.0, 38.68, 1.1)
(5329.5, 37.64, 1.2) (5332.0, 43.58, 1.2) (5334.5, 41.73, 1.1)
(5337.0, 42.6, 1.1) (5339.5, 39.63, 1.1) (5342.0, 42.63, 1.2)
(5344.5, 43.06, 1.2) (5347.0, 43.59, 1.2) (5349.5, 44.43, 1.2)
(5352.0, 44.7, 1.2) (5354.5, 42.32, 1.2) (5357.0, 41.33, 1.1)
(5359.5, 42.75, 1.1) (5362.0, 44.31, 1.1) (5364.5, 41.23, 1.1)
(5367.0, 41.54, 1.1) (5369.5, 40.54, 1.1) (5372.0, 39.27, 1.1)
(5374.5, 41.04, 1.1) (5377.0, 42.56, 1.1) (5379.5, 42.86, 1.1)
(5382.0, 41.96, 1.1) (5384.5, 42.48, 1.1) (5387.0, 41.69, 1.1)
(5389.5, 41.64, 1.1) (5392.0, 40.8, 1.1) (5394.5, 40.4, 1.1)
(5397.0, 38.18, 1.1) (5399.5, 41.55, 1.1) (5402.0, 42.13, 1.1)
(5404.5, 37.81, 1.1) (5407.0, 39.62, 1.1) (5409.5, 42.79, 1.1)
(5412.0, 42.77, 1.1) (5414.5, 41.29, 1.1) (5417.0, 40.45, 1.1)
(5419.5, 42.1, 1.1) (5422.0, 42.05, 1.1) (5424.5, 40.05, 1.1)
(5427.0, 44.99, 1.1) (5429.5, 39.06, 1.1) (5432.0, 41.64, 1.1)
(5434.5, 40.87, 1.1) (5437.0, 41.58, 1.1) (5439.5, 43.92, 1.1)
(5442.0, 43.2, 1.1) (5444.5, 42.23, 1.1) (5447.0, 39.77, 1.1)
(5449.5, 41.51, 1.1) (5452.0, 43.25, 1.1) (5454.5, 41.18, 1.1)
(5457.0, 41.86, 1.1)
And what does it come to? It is 0.97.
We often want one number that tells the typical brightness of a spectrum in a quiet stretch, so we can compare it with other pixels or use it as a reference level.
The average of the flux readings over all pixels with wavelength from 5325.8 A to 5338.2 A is 40.8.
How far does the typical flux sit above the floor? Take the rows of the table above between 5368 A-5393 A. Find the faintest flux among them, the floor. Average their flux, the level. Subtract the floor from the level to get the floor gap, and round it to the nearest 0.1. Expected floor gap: 2.2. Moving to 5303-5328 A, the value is 3.7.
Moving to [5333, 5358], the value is 3.0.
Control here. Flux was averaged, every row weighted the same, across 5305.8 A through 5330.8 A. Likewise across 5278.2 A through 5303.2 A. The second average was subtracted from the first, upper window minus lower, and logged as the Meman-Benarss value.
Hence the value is -1.02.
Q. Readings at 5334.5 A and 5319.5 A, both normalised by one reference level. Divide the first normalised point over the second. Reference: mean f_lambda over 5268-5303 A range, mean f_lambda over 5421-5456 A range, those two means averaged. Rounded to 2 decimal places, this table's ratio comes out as 0.97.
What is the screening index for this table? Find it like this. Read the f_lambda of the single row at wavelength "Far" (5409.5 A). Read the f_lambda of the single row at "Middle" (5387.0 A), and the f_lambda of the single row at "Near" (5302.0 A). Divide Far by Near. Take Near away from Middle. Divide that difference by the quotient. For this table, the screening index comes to -3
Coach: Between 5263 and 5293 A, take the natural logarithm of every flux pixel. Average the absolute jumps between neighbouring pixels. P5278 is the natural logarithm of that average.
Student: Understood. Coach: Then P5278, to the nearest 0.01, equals -2.71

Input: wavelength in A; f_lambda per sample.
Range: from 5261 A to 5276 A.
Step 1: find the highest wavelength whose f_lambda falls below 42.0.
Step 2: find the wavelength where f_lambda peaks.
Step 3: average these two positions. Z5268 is 5274.5 A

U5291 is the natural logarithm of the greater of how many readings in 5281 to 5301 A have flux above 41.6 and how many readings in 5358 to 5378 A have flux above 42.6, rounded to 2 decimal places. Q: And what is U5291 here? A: 1.95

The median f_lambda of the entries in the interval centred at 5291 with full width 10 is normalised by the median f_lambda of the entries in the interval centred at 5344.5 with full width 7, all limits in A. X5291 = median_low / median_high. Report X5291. 1.00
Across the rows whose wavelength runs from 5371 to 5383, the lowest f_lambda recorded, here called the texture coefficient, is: 39.27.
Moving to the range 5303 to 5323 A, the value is 41.41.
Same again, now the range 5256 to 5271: 33.94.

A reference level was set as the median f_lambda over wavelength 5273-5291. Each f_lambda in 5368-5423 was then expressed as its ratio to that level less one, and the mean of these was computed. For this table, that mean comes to -0.03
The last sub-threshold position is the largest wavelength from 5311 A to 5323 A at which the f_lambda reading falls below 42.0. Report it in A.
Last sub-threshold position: 5322.0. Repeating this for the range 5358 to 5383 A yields 5382.0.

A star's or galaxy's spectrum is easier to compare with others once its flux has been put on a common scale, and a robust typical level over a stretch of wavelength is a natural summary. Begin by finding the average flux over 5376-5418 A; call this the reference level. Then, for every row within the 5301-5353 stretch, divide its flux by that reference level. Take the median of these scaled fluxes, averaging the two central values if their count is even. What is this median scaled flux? 1.04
